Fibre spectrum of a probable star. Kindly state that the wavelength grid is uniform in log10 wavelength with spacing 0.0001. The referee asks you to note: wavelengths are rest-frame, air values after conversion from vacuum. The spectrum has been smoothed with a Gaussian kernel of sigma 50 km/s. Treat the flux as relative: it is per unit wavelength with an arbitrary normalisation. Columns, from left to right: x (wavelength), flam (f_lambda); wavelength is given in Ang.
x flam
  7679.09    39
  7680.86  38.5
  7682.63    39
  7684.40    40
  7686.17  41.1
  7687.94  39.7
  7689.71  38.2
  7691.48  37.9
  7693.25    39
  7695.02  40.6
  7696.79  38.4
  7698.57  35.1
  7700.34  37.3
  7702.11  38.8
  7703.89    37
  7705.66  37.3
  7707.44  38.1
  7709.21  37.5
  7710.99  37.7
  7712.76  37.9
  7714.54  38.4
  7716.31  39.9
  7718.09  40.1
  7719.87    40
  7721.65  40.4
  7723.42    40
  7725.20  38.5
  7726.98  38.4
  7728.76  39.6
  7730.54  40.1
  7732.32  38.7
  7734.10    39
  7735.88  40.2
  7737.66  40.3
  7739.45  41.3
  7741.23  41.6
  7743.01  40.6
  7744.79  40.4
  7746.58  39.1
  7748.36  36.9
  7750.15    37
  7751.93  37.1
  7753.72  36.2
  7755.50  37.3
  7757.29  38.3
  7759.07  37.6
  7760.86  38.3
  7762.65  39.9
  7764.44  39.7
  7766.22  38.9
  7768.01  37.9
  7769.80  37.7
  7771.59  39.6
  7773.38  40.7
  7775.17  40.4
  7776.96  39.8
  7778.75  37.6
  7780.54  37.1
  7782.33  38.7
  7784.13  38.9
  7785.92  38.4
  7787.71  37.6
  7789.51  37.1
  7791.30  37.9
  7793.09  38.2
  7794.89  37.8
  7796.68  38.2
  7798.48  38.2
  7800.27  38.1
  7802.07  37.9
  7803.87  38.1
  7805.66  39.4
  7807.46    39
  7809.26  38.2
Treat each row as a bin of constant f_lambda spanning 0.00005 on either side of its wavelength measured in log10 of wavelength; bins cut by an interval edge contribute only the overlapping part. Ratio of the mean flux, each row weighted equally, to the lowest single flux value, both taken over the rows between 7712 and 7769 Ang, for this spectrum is 1.08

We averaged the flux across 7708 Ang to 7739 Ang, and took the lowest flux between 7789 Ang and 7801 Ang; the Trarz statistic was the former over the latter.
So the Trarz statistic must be 1.06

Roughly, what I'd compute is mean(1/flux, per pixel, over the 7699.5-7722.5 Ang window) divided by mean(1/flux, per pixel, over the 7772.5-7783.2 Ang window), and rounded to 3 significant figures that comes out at 1.01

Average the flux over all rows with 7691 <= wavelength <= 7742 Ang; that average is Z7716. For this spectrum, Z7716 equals 38.9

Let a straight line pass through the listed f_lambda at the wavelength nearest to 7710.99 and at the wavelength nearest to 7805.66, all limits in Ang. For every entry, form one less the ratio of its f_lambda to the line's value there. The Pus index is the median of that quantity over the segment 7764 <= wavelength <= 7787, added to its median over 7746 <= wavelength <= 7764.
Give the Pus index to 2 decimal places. 0.03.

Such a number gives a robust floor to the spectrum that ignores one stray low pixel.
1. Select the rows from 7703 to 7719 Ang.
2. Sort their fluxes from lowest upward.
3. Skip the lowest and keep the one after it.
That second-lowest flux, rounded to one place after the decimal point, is 37.3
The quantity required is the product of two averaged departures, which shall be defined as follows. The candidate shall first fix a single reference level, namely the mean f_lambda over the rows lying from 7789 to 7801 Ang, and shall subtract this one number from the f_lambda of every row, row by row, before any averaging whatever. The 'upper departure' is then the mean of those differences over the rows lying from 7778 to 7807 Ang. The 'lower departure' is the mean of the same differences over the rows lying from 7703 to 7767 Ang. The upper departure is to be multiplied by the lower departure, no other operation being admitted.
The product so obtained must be 0.1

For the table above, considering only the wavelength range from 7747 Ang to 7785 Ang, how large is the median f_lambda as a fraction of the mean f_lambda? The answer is 1.00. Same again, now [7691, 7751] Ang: 1.00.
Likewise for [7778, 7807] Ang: 1.00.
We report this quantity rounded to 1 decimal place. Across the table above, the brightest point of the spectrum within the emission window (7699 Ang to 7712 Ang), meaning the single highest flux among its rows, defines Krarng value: 38.8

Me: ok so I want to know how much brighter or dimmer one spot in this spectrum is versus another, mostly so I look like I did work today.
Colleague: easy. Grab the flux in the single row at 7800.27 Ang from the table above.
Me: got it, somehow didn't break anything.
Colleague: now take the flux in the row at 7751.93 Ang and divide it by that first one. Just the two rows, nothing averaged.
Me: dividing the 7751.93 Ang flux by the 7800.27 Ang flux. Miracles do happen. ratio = 0.97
